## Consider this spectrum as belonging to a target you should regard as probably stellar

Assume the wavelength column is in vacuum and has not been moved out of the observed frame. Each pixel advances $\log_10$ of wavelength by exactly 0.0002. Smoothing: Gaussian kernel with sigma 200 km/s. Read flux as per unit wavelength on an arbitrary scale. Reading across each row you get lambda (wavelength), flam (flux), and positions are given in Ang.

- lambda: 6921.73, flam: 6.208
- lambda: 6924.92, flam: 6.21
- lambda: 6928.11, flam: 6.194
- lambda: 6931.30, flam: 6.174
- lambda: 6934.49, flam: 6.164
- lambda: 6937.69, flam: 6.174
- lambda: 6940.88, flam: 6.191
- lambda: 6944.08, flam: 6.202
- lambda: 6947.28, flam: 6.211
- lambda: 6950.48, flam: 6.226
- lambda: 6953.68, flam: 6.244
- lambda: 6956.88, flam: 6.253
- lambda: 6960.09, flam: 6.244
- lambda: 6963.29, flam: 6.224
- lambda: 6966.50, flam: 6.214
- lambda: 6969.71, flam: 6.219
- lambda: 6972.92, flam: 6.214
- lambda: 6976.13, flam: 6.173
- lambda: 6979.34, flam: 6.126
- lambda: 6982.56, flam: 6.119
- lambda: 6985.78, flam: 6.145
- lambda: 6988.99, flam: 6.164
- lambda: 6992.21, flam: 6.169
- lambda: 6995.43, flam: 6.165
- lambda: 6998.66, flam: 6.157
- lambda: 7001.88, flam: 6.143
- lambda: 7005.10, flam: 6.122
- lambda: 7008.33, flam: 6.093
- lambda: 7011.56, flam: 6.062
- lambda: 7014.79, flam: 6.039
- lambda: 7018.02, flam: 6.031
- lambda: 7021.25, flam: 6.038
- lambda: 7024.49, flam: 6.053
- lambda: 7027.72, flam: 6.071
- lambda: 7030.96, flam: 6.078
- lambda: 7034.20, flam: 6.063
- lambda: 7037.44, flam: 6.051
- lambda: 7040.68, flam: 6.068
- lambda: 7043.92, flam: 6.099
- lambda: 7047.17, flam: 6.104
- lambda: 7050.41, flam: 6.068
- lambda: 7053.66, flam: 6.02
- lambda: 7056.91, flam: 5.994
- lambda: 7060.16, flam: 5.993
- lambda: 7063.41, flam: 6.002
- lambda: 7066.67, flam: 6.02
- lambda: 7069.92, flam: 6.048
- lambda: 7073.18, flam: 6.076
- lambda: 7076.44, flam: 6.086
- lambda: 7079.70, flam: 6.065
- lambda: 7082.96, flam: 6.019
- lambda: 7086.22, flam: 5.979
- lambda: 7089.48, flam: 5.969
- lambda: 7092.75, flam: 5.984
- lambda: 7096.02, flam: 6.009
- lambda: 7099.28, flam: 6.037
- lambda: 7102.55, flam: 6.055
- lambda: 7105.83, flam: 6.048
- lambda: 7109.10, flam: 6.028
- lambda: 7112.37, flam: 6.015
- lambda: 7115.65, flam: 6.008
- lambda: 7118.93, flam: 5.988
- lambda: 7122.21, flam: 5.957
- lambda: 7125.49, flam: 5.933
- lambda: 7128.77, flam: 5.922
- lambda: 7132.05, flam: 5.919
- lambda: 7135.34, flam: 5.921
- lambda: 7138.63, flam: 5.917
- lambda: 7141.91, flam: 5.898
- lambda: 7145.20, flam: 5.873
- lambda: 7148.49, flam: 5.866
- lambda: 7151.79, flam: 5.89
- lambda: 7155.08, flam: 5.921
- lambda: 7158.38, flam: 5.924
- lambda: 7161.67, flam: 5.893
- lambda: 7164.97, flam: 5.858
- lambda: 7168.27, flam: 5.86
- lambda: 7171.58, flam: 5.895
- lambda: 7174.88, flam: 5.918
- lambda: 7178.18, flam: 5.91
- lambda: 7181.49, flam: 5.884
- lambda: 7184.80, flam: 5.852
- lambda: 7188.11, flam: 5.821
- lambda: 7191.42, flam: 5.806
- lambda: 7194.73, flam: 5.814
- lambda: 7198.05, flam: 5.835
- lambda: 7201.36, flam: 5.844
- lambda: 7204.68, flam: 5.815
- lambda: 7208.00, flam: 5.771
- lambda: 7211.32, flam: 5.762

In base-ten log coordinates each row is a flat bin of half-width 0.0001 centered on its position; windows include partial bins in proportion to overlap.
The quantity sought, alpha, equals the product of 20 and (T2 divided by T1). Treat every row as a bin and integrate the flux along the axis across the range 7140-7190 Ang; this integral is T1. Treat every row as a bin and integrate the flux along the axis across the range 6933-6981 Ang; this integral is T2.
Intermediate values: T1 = 294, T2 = 298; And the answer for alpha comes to 20.2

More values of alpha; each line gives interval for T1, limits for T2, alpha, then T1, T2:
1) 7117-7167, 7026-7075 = 20.1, 296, 296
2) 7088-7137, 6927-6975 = 20.3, 293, 298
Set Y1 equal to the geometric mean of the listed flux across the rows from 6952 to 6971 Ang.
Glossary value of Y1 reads 6.23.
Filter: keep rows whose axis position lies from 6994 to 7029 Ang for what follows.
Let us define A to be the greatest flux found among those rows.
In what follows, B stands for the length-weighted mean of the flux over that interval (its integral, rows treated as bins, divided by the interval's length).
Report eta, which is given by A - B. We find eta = 0.08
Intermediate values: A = 6.165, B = 6.09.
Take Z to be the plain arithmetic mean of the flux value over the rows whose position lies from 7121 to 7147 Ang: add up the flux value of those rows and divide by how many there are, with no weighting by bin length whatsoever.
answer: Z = 5.92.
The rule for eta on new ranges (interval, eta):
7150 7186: 0.03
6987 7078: 0.09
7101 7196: 0.14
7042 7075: 0.06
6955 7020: 0.10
